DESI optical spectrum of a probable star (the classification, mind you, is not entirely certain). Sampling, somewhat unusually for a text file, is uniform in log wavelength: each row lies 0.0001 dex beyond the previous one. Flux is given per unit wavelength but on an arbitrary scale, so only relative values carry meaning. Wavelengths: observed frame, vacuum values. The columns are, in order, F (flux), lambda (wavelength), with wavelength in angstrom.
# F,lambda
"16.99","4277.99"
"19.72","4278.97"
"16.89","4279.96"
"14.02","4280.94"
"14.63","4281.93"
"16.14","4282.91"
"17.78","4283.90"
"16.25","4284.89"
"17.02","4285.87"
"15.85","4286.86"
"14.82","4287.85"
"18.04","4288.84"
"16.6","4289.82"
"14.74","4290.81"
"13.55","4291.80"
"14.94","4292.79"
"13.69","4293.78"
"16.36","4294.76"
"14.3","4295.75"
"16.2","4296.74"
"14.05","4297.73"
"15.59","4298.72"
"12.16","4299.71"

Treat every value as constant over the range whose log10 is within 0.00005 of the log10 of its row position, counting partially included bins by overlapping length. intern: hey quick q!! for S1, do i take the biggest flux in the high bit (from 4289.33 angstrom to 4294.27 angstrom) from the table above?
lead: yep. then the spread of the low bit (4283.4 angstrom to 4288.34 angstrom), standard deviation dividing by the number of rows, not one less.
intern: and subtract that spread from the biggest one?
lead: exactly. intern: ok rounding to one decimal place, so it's 15.6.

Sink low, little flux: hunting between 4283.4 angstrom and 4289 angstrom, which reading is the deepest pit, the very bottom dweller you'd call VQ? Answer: 14.82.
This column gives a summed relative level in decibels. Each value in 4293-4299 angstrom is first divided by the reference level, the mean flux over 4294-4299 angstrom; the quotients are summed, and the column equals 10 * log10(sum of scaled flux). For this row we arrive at 7.7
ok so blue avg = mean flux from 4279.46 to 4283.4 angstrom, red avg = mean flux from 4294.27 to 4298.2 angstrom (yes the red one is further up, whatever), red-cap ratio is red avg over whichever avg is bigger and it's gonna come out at 0.99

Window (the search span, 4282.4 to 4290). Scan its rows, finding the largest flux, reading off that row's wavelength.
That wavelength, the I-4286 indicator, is 4288.84 angstrom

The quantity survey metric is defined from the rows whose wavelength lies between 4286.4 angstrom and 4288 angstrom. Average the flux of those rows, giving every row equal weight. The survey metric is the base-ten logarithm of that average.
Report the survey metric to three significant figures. 1.19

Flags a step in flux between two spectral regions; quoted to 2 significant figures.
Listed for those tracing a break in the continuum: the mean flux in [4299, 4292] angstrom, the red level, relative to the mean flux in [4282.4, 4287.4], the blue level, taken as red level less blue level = -1.6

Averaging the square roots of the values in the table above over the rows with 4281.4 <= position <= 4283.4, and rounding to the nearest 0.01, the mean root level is 3.92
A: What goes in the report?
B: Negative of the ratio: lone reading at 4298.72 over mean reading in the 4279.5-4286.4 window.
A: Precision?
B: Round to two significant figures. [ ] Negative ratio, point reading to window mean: -0.97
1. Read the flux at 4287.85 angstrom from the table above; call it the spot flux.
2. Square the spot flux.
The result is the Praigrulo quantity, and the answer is 220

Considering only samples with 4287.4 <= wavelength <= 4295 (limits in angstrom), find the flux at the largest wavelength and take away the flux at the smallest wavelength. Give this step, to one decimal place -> 1.5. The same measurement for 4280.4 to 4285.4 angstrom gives 2.2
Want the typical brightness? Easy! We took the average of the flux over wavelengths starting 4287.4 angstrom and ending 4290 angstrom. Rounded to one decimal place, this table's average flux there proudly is 16.5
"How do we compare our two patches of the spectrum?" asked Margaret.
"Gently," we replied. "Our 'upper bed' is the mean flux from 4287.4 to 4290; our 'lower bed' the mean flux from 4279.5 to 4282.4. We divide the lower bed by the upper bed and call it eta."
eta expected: 0.92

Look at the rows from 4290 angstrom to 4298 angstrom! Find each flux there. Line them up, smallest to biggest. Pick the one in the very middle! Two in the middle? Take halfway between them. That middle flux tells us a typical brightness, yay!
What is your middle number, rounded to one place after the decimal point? 14.5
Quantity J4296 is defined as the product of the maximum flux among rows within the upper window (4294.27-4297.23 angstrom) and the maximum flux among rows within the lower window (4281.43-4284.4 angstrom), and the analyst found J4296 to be 291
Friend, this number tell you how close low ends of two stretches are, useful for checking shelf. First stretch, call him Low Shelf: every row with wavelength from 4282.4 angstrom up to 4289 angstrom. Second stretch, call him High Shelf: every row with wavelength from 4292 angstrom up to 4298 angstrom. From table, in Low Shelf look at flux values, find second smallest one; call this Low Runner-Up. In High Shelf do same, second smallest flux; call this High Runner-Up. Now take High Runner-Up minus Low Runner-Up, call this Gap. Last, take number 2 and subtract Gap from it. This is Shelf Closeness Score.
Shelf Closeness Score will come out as 3.8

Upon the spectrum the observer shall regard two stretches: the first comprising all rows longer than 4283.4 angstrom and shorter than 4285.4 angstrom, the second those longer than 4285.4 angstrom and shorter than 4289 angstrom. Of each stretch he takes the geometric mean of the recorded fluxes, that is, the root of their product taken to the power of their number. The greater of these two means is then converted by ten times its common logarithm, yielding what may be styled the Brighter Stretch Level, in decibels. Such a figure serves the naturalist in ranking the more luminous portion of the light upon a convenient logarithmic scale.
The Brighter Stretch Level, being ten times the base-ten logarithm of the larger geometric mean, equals 12.30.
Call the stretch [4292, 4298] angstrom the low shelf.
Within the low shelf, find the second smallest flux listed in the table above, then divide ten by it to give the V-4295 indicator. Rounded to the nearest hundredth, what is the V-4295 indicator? 0.71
